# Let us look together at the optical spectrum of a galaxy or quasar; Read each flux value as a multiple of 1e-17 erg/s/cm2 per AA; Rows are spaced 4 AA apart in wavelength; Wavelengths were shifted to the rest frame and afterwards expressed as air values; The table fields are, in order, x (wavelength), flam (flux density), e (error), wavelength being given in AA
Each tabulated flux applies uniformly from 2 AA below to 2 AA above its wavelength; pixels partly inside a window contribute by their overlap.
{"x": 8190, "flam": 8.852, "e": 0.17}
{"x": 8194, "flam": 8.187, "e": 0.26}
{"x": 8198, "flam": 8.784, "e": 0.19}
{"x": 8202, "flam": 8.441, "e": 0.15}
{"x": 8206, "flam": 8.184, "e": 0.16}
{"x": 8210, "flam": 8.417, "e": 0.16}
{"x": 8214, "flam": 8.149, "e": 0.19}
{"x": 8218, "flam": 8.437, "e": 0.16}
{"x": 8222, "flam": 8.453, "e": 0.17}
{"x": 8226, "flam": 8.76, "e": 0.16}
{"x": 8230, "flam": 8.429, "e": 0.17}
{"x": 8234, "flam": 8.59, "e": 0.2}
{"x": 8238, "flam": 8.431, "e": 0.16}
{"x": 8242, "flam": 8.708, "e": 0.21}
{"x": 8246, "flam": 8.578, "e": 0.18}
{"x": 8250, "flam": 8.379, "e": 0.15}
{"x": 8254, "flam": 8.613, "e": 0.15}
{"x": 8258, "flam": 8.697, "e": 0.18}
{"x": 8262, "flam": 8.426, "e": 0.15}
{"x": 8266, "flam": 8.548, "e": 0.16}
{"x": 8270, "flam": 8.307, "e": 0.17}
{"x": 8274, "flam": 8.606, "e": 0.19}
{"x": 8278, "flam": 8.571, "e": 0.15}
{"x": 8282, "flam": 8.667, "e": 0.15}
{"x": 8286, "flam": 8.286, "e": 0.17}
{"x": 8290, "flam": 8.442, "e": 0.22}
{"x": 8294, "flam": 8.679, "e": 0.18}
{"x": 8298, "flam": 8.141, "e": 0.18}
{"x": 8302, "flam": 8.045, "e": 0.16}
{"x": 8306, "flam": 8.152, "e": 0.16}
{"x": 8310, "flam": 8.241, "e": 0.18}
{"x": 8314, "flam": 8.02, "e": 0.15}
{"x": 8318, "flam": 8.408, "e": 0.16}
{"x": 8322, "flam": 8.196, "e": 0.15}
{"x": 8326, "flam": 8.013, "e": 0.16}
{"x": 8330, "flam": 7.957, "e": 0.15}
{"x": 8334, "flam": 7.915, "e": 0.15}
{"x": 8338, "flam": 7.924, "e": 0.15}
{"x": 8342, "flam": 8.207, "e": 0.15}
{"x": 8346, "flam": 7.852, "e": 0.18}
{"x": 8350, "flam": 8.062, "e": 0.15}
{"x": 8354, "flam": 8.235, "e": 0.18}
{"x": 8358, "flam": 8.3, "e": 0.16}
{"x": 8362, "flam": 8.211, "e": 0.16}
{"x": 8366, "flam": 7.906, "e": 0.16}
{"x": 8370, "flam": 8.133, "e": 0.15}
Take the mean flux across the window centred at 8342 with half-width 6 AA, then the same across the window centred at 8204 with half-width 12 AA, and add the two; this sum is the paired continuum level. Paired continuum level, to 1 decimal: 16.4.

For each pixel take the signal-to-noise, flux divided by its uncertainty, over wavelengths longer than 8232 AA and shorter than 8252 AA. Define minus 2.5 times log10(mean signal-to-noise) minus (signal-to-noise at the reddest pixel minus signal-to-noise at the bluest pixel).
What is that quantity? -17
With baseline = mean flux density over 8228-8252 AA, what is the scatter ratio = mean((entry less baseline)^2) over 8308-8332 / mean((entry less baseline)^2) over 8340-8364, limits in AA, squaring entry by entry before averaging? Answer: 1.04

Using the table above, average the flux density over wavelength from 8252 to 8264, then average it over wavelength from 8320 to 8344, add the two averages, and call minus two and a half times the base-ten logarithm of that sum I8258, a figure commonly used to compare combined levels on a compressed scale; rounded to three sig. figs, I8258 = -3.05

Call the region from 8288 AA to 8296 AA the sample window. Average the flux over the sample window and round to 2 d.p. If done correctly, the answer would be 8.56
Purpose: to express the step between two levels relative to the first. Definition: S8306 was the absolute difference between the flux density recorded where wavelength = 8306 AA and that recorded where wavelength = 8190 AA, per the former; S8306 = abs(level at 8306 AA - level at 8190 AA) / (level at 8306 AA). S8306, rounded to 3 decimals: 0.086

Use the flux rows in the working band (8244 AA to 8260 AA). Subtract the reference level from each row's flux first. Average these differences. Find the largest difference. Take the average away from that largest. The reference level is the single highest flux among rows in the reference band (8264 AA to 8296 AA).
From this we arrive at 0.13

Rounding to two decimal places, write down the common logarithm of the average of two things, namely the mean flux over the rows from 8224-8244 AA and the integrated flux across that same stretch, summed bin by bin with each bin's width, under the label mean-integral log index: 1.95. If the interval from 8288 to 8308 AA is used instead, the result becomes 1.94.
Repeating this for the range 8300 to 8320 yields 1.93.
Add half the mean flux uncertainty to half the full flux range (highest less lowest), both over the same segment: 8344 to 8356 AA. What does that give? 0.28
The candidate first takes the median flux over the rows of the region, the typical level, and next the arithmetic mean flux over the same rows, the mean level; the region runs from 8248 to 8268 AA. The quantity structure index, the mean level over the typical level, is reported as 0.998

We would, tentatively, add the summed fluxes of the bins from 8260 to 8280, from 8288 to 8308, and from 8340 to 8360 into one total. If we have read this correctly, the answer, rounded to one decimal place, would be 124.6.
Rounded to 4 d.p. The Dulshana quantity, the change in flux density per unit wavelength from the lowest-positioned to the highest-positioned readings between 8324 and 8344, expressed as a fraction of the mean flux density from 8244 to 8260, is 0.0014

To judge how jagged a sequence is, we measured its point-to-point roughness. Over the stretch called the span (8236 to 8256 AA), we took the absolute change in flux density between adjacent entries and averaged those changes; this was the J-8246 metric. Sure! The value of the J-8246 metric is 0.210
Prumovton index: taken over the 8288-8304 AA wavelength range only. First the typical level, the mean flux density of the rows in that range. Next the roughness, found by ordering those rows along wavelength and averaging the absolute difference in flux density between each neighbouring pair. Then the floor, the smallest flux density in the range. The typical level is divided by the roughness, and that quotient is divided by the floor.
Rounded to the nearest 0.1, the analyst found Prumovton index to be 3.6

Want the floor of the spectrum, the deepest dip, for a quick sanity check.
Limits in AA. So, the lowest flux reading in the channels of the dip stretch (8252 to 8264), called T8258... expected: 8.426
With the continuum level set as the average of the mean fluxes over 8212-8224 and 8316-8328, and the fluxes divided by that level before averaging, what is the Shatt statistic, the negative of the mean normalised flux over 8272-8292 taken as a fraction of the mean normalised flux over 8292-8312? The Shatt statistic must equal -1.03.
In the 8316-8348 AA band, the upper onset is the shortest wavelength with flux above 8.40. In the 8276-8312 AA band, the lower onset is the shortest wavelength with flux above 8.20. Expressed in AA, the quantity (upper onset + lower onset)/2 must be 8298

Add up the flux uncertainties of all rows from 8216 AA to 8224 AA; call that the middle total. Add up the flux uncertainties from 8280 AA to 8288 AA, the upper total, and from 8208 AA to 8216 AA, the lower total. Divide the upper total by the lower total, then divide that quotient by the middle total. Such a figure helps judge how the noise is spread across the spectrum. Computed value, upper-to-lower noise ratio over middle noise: 2.8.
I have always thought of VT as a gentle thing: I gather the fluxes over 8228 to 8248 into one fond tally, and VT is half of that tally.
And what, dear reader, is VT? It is 21.4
